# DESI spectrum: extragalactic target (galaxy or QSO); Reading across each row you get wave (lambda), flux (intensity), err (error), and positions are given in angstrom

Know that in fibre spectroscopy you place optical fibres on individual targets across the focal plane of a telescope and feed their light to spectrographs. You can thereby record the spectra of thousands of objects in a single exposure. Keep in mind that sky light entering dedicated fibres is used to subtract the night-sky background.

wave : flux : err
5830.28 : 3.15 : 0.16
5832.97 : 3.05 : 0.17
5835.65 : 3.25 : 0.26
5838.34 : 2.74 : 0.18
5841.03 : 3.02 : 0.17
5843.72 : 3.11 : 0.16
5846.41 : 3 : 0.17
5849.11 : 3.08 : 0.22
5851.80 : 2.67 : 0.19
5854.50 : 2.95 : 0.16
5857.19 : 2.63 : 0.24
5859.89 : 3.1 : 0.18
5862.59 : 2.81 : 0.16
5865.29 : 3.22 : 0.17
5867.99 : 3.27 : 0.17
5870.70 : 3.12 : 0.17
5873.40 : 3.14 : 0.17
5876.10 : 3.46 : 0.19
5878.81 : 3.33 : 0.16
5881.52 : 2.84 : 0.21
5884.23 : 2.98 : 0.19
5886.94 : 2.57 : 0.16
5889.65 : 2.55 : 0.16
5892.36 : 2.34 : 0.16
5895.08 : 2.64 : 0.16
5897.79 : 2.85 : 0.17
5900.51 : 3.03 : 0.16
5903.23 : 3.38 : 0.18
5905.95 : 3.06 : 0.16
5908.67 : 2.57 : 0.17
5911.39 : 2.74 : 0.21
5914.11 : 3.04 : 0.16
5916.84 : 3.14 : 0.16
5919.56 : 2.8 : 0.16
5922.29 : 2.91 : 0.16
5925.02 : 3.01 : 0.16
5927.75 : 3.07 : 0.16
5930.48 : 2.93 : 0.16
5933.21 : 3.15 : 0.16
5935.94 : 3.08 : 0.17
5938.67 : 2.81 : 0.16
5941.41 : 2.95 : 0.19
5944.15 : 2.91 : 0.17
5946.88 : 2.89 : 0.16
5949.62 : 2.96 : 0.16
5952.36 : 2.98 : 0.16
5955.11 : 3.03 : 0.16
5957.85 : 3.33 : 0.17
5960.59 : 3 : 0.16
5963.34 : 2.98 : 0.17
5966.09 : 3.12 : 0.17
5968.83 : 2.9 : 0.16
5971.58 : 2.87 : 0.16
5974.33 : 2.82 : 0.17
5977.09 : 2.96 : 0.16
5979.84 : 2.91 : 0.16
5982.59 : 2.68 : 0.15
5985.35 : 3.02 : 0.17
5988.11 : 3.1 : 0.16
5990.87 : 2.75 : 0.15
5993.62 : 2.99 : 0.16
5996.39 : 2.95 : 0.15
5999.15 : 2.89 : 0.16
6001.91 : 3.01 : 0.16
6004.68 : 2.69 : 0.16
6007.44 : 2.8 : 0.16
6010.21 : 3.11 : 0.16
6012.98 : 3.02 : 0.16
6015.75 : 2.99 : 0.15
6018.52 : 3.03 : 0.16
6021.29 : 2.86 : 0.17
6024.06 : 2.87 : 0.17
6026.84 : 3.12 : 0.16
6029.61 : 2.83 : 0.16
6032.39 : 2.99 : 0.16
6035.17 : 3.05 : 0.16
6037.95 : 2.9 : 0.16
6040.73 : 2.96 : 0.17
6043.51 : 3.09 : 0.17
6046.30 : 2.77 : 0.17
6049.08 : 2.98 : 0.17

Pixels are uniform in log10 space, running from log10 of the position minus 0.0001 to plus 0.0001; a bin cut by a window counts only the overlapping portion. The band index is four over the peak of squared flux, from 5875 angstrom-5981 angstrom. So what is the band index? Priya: 0.334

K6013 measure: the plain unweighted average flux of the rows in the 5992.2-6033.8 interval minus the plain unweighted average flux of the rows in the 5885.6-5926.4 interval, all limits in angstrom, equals 0.10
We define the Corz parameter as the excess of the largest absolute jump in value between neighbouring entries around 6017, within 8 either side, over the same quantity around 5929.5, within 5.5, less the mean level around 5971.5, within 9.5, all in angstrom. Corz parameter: -2.99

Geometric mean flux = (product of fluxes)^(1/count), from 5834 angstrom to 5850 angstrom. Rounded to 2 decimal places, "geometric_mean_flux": 3.03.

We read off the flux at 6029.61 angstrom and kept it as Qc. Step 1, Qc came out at 2.83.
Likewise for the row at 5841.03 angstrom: 3.02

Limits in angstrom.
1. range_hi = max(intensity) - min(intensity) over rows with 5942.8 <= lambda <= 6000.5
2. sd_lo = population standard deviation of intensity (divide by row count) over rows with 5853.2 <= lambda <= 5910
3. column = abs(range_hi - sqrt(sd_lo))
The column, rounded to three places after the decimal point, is 0.099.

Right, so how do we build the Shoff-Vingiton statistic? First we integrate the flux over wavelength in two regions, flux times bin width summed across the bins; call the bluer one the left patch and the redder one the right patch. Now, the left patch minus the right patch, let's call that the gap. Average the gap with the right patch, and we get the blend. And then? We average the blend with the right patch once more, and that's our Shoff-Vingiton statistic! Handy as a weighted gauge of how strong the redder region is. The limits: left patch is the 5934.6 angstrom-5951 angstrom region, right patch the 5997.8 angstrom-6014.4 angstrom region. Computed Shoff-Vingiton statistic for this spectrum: 36.3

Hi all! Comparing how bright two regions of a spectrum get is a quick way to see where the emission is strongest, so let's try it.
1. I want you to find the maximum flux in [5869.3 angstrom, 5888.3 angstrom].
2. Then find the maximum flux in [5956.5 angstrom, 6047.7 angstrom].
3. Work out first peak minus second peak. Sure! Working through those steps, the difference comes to 0.13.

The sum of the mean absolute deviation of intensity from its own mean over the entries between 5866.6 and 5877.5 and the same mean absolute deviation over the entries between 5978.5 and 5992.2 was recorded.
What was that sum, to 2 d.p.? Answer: 0.26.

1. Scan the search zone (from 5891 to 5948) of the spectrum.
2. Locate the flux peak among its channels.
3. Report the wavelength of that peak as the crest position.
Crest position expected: 5903.23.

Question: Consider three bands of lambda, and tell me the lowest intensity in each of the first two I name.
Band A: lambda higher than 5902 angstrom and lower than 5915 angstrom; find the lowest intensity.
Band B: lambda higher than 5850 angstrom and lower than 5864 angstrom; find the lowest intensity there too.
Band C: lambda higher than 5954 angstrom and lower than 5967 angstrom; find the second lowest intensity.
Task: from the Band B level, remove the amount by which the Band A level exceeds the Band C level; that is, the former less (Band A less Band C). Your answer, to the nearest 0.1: 3.1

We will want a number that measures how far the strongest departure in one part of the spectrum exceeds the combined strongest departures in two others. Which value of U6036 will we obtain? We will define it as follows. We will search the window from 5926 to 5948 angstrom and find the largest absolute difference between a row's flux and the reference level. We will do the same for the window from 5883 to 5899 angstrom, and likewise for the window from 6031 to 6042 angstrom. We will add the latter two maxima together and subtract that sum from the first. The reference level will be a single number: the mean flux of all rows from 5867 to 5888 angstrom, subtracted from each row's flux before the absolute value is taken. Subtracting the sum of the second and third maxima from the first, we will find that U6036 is -0.66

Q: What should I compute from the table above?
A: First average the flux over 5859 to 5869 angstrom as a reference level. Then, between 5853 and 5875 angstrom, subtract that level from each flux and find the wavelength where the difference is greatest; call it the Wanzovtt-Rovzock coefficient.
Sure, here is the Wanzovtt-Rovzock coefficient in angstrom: 5867.99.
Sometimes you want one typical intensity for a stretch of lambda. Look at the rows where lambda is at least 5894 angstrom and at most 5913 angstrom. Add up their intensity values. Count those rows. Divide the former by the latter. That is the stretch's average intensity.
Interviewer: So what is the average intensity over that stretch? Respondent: 2.90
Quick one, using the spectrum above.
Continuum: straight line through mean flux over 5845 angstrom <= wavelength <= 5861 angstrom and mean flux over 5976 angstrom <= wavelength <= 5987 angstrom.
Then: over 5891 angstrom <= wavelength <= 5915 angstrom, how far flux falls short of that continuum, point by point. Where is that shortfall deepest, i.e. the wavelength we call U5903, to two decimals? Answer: 5892.36 angstrom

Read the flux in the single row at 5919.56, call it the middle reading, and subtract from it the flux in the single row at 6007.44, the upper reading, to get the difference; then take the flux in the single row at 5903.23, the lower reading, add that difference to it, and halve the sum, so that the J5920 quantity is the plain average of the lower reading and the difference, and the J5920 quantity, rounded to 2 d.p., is 1.69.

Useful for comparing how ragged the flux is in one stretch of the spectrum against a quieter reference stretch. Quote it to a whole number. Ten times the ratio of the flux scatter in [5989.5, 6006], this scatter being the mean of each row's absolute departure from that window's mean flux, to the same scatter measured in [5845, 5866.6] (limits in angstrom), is 6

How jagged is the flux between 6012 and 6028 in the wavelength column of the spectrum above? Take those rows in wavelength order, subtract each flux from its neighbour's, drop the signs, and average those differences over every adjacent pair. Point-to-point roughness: 0.10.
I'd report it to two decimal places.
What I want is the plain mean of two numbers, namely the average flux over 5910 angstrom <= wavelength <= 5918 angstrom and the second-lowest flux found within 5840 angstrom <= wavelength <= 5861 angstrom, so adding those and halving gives 2.82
